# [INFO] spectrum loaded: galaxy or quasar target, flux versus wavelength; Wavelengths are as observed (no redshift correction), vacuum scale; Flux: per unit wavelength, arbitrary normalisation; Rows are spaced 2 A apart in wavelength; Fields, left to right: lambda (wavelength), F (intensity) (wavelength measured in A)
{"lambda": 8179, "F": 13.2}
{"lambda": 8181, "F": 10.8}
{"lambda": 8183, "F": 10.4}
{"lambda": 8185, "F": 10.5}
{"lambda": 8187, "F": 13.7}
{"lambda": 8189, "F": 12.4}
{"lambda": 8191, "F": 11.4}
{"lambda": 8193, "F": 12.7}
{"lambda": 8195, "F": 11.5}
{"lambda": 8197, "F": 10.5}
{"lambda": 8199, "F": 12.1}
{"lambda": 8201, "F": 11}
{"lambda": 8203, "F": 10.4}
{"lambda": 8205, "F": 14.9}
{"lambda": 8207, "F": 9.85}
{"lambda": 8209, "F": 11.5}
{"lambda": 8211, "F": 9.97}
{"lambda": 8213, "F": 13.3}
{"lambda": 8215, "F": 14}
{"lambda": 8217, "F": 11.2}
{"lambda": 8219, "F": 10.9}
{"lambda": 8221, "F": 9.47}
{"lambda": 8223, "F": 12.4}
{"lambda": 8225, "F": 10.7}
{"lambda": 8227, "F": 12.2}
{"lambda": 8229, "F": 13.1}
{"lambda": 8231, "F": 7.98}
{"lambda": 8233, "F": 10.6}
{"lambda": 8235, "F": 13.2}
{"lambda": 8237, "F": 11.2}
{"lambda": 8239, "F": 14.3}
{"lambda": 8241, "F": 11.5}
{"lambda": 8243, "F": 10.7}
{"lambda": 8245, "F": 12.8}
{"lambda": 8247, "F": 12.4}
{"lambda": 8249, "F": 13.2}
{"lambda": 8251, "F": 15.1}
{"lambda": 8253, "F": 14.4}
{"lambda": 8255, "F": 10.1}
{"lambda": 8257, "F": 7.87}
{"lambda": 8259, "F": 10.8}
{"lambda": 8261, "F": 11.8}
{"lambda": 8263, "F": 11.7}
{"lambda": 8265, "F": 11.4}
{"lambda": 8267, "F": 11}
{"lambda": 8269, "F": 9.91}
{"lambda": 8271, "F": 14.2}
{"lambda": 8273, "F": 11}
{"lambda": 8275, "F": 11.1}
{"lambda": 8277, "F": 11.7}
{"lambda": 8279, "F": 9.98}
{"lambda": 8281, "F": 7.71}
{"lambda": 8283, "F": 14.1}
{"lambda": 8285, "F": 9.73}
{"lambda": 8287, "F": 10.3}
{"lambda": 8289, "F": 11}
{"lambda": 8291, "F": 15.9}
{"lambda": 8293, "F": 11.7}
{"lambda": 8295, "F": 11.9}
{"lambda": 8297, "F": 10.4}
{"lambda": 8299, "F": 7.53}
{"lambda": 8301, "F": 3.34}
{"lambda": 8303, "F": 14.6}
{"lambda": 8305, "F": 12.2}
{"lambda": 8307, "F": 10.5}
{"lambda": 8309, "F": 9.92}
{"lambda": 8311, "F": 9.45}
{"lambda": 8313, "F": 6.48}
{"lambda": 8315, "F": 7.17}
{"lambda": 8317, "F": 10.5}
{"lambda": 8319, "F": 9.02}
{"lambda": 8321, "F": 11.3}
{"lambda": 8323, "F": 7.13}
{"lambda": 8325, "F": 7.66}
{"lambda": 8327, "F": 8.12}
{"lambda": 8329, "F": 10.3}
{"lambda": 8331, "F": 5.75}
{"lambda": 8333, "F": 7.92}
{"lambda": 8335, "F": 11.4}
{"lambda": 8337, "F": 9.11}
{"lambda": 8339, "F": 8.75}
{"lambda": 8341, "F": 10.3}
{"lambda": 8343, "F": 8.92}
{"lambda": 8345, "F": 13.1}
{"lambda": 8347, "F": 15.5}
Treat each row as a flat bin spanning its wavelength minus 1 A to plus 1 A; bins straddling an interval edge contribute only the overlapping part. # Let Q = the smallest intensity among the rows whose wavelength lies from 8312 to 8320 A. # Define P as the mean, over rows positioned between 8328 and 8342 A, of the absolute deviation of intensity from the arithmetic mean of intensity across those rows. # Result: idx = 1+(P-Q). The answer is -4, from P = 1.37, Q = 6.48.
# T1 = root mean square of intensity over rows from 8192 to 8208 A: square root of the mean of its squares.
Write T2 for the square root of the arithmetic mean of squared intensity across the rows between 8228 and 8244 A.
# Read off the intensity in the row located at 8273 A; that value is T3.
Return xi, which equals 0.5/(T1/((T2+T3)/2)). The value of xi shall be 0.48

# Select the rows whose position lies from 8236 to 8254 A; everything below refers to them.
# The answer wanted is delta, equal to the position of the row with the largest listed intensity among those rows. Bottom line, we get 8251 A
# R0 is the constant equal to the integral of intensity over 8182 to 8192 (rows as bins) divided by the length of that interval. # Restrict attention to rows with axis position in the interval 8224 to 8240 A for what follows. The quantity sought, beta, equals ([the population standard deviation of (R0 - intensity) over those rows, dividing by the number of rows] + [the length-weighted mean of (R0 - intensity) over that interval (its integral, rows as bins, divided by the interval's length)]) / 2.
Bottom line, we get 0.9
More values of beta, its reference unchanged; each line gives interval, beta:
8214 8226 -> 0.8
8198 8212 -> 1.0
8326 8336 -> 2.5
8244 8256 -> 0.1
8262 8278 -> 0.7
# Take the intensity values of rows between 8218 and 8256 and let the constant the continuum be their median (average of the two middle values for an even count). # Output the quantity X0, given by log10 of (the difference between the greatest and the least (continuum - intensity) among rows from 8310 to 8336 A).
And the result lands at 0.75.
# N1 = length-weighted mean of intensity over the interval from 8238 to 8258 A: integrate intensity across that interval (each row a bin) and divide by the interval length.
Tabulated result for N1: 12.2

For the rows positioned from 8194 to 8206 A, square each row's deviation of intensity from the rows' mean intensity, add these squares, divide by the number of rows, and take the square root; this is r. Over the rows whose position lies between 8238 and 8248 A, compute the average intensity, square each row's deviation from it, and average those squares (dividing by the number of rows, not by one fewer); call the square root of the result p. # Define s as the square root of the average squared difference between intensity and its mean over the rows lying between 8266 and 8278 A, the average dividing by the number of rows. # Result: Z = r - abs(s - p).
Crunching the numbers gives 1.43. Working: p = 1.22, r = 1.53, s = 1.3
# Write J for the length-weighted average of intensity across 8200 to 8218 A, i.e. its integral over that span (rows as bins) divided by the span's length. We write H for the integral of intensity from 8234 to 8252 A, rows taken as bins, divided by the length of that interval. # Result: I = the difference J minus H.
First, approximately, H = 12.7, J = 11.8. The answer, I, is -0.9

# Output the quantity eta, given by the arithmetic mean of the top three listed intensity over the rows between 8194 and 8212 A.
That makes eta 12.8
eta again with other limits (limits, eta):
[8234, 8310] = 15.2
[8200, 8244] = 14.4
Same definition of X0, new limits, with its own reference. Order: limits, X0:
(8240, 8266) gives 0.86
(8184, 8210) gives 0.70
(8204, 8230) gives 0.73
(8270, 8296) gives 0.91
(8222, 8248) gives 0.80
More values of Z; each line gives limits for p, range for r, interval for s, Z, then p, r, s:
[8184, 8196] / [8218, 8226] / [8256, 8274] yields 0.49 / 1.03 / 1.04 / 1.6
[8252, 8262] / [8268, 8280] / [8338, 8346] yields 1.04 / 2.14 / 1.44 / 1.7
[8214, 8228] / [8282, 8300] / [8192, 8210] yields 2.23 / 1.35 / 2.31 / 1.4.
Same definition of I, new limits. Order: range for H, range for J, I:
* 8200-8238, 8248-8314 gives -0.5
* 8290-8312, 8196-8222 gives 0.8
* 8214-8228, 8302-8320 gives -1.6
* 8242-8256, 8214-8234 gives -1.4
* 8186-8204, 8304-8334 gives -2.8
